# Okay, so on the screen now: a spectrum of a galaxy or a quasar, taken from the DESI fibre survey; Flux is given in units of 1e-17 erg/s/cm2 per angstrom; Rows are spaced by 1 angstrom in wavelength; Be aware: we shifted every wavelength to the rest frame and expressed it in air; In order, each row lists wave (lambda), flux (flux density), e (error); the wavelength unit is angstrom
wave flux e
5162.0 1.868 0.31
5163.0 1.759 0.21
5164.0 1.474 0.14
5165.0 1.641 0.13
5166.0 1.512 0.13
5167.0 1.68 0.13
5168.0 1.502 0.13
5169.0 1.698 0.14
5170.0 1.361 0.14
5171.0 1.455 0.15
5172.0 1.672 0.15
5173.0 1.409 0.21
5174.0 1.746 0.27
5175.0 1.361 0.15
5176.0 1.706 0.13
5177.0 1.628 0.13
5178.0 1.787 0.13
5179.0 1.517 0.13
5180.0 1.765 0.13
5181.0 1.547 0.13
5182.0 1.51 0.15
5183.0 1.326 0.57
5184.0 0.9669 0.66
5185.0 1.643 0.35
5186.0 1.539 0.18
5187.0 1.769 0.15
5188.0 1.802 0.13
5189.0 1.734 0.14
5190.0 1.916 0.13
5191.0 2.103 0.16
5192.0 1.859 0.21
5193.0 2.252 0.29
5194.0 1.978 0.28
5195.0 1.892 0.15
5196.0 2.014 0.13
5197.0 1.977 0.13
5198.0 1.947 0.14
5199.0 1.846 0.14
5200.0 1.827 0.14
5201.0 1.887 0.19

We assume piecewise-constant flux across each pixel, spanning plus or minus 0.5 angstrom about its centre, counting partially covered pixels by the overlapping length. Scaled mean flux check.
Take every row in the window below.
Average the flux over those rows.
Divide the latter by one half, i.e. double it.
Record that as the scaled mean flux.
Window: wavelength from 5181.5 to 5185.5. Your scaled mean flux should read 2.72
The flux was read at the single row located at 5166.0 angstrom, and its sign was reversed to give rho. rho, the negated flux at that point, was -1.51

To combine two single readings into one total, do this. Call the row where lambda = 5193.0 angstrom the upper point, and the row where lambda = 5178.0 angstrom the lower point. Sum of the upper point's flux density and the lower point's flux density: 4.0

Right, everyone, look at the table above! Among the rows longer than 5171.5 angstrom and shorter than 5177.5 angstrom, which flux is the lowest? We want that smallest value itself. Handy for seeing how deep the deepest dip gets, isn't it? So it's 1.361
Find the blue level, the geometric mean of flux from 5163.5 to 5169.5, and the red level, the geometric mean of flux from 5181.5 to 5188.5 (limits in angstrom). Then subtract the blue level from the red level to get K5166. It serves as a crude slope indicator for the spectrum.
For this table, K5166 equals -0.10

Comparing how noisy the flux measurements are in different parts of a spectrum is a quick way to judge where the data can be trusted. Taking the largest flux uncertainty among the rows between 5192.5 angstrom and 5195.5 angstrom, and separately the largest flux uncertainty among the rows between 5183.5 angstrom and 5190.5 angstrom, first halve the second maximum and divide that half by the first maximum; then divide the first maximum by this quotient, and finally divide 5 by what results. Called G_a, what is 20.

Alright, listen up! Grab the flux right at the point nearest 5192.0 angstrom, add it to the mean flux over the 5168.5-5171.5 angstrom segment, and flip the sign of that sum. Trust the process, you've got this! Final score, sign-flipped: -3.36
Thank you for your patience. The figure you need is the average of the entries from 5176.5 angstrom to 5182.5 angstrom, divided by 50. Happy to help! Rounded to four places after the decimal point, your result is 0.0325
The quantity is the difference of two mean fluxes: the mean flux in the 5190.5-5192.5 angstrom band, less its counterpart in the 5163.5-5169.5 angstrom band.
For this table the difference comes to 0.40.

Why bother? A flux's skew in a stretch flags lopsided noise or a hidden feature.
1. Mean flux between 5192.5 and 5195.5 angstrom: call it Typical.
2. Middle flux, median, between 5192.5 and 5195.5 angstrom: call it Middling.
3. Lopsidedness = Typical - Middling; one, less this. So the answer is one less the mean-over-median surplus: 0.94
